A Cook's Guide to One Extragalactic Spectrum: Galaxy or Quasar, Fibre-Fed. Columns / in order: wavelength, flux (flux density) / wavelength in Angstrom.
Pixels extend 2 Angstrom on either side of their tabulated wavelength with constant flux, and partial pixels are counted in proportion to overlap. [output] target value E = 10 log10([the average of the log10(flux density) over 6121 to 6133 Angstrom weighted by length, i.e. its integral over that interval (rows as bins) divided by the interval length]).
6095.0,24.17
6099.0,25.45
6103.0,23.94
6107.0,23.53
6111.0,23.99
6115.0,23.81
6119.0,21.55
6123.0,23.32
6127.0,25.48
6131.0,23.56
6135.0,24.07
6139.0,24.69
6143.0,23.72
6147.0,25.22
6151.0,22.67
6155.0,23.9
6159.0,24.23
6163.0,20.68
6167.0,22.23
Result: 1.41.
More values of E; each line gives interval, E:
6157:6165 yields 1.30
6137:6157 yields 1.40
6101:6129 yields 1.38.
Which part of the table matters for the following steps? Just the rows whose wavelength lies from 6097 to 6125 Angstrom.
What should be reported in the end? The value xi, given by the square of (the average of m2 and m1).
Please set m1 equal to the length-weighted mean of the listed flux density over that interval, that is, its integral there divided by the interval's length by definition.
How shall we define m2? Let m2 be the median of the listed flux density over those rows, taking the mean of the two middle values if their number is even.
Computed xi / 563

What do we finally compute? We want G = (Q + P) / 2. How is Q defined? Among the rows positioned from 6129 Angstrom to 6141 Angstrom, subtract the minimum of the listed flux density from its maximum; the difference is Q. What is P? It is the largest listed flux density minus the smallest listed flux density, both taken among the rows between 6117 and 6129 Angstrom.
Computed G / 2.5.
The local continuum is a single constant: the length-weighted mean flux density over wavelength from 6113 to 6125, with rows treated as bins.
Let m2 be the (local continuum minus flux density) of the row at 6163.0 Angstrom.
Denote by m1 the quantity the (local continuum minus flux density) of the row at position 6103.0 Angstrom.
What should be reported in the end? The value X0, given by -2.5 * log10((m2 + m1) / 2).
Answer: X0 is 0.6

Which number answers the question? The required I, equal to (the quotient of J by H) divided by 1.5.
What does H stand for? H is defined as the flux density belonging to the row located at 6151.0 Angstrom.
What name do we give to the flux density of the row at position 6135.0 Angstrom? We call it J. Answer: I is 0.71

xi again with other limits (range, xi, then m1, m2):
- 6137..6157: 575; 24.0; 23.9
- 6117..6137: 556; 23.6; 23.6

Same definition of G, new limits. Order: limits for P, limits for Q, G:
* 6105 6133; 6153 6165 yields 3.7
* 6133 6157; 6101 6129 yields 3.2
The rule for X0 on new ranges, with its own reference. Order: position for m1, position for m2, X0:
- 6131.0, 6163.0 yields 0.3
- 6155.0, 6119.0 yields 1.9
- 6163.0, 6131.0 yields 0.3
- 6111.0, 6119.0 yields 2.3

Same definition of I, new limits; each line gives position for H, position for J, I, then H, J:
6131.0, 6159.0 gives 0.69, 23.56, 24.23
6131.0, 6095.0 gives 0.68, 23.56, 24.17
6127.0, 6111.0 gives 0.63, 25.48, 23.99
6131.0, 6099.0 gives 0.72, 23.56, 25.45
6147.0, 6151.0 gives 0.60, 25.22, 22.67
